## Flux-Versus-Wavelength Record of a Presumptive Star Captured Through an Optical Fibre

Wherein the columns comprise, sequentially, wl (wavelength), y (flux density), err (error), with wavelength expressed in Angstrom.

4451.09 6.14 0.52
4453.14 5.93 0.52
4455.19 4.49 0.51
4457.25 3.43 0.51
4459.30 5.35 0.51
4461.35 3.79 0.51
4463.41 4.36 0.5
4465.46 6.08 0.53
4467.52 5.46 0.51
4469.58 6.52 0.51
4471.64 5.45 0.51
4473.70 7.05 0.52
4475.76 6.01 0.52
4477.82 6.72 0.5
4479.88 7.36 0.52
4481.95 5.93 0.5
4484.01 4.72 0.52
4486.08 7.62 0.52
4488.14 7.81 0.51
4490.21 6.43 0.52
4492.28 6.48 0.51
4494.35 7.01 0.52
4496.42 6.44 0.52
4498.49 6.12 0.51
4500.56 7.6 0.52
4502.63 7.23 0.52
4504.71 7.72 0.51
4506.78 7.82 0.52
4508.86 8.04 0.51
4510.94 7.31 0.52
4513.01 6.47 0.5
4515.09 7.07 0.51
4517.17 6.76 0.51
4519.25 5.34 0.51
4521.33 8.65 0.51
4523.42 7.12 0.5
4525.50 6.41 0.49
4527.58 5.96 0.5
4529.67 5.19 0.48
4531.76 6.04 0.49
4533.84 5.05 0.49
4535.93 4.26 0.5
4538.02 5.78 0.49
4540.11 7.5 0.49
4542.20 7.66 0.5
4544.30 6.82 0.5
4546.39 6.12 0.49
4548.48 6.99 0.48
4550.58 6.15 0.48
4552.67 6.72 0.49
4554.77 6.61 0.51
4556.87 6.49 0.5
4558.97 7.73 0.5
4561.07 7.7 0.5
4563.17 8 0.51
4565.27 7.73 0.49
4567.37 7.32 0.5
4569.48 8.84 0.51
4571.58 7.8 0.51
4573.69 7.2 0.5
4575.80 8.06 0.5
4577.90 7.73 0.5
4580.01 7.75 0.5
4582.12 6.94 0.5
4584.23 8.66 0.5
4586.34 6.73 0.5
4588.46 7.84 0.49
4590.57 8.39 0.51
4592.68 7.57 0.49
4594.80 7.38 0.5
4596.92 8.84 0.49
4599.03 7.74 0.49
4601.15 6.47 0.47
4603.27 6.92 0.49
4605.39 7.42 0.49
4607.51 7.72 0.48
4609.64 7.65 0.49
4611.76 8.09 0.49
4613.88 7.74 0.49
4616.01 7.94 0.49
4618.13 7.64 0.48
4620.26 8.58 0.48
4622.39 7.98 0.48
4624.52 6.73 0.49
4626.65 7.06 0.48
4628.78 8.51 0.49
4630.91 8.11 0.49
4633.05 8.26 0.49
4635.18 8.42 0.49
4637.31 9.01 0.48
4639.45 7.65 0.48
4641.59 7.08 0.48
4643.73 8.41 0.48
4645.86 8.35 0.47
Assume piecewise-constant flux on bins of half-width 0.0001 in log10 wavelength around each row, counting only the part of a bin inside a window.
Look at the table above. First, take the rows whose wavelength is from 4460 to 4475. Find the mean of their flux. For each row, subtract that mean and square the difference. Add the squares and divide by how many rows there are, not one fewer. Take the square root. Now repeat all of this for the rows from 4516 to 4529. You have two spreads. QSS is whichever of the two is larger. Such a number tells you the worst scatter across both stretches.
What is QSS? 1.07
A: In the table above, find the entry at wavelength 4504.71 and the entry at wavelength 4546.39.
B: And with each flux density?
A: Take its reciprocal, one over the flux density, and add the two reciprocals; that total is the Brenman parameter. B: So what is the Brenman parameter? 0.293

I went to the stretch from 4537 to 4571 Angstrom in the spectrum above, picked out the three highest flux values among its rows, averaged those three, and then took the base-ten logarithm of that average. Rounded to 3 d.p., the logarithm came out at 0.913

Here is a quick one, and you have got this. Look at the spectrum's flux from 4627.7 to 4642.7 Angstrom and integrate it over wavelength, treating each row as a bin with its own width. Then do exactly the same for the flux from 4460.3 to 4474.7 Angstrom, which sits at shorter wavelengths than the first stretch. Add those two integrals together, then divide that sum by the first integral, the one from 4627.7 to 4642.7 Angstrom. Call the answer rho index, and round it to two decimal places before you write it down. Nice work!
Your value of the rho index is 1.65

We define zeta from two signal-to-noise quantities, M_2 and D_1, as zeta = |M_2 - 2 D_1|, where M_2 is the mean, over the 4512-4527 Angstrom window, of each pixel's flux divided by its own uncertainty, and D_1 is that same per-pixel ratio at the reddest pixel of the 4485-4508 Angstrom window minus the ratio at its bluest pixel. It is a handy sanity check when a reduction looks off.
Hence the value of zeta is 13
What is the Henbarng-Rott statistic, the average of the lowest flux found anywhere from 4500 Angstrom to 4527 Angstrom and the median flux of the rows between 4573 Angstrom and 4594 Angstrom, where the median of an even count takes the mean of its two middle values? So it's 6.5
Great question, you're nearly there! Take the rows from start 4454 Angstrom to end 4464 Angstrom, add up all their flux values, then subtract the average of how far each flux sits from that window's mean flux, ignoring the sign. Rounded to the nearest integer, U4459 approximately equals 21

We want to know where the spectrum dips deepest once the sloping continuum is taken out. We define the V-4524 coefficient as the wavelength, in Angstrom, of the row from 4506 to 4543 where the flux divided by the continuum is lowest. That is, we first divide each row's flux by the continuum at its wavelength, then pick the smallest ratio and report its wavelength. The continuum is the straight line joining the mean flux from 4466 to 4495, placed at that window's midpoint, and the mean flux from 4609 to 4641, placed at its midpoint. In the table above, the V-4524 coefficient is 4535.93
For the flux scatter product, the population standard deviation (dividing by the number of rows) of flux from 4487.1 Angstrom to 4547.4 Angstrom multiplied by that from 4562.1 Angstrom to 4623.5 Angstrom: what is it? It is 0.56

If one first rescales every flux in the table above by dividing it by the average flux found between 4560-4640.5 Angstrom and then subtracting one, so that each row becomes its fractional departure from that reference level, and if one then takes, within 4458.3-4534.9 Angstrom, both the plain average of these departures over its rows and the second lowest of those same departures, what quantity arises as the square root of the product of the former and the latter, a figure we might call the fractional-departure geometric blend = 0.28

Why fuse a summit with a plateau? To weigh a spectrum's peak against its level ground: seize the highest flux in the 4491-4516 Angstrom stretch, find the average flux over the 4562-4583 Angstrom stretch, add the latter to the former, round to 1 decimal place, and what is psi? 15.8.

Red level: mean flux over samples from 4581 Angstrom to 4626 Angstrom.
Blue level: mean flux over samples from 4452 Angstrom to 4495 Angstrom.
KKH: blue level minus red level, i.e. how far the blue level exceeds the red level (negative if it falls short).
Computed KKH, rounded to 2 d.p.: -1.76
